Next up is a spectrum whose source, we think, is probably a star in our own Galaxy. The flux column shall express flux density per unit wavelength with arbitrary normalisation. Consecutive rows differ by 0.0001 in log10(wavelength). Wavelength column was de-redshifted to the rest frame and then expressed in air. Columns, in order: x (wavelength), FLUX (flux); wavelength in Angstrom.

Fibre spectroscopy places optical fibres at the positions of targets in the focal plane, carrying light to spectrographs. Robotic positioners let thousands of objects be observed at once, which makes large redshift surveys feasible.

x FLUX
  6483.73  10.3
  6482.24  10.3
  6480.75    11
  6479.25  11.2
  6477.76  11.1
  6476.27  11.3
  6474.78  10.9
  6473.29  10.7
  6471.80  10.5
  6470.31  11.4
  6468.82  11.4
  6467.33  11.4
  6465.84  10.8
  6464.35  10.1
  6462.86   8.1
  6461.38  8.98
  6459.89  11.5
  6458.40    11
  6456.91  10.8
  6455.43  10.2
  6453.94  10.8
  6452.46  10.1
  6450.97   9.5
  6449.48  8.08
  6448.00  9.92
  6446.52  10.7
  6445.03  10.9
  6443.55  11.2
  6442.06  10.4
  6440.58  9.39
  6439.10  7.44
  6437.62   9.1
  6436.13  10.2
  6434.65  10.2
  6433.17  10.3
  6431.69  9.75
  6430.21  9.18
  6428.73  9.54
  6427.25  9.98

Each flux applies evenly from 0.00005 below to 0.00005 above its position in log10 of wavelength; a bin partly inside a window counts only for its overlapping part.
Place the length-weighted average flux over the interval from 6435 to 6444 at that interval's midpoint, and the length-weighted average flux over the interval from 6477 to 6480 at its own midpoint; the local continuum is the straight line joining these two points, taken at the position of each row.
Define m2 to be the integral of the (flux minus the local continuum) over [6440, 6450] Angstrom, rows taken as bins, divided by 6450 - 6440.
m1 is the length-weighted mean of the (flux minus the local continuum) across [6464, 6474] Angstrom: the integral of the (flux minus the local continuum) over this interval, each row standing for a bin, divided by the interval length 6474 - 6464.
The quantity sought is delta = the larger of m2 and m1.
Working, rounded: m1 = 0.2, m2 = 0.33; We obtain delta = 0.3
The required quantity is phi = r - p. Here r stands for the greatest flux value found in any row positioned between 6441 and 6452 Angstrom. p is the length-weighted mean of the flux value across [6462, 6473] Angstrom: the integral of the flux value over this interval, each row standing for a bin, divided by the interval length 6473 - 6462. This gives 0.68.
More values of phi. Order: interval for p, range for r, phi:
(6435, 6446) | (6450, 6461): 1.67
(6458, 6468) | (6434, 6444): 0.97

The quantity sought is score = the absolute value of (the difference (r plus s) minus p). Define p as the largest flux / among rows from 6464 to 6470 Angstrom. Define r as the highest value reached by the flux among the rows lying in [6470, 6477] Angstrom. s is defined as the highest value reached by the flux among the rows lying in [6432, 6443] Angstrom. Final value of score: 10.4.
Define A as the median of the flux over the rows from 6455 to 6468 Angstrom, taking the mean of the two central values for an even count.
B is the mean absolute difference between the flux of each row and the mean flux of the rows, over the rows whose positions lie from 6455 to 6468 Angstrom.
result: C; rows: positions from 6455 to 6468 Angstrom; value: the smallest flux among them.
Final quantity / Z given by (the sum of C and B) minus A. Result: -1.83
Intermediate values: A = 10.8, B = 0.87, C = 8.1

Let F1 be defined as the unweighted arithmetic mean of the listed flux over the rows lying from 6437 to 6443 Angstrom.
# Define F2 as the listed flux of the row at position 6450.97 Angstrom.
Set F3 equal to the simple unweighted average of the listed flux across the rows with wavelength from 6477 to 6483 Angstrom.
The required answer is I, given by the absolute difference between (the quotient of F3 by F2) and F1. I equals 7.9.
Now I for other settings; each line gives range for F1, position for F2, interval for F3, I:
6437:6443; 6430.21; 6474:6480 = 7.9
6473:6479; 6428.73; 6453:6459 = 9.9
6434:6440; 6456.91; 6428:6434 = 8.3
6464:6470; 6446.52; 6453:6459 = 9.9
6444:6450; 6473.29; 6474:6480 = 8.9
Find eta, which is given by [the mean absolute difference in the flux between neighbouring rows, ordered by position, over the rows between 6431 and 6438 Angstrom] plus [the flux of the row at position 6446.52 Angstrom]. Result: 11.1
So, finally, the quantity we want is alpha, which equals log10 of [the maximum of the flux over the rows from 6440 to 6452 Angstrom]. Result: 1.05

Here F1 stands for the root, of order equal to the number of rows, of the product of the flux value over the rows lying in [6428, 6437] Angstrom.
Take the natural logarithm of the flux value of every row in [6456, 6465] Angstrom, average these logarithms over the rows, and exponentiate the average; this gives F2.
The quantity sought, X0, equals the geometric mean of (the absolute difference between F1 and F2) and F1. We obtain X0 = 1.23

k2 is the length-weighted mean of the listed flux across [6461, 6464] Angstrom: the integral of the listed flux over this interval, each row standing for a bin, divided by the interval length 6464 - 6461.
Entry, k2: 8.7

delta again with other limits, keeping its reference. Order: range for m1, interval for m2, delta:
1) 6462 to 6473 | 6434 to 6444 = 0.1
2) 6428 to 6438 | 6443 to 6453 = 0.4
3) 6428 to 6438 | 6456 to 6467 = 0.4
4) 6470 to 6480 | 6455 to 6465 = 0.0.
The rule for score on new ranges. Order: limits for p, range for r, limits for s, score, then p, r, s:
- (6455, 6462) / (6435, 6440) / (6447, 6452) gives 8.6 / 11.5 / 10.2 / 9.92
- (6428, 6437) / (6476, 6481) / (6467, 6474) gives 12.4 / 10.3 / 11.3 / 11.4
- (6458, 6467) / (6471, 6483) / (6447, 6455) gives 10.6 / 11.5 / 11.3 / 10.8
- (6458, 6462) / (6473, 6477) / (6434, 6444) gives 11.0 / 11.5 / 11.3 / 11.2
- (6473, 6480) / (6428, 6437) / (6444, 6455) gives 9.9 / 11.3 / 10.3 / 10.9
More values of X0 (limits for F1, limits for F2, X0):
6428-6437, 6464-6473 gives 3.24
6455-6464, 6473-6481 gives 3.18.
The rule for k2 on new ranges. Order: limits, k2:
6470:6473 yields 10.8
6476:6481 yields 11.1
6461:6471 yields 10.4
